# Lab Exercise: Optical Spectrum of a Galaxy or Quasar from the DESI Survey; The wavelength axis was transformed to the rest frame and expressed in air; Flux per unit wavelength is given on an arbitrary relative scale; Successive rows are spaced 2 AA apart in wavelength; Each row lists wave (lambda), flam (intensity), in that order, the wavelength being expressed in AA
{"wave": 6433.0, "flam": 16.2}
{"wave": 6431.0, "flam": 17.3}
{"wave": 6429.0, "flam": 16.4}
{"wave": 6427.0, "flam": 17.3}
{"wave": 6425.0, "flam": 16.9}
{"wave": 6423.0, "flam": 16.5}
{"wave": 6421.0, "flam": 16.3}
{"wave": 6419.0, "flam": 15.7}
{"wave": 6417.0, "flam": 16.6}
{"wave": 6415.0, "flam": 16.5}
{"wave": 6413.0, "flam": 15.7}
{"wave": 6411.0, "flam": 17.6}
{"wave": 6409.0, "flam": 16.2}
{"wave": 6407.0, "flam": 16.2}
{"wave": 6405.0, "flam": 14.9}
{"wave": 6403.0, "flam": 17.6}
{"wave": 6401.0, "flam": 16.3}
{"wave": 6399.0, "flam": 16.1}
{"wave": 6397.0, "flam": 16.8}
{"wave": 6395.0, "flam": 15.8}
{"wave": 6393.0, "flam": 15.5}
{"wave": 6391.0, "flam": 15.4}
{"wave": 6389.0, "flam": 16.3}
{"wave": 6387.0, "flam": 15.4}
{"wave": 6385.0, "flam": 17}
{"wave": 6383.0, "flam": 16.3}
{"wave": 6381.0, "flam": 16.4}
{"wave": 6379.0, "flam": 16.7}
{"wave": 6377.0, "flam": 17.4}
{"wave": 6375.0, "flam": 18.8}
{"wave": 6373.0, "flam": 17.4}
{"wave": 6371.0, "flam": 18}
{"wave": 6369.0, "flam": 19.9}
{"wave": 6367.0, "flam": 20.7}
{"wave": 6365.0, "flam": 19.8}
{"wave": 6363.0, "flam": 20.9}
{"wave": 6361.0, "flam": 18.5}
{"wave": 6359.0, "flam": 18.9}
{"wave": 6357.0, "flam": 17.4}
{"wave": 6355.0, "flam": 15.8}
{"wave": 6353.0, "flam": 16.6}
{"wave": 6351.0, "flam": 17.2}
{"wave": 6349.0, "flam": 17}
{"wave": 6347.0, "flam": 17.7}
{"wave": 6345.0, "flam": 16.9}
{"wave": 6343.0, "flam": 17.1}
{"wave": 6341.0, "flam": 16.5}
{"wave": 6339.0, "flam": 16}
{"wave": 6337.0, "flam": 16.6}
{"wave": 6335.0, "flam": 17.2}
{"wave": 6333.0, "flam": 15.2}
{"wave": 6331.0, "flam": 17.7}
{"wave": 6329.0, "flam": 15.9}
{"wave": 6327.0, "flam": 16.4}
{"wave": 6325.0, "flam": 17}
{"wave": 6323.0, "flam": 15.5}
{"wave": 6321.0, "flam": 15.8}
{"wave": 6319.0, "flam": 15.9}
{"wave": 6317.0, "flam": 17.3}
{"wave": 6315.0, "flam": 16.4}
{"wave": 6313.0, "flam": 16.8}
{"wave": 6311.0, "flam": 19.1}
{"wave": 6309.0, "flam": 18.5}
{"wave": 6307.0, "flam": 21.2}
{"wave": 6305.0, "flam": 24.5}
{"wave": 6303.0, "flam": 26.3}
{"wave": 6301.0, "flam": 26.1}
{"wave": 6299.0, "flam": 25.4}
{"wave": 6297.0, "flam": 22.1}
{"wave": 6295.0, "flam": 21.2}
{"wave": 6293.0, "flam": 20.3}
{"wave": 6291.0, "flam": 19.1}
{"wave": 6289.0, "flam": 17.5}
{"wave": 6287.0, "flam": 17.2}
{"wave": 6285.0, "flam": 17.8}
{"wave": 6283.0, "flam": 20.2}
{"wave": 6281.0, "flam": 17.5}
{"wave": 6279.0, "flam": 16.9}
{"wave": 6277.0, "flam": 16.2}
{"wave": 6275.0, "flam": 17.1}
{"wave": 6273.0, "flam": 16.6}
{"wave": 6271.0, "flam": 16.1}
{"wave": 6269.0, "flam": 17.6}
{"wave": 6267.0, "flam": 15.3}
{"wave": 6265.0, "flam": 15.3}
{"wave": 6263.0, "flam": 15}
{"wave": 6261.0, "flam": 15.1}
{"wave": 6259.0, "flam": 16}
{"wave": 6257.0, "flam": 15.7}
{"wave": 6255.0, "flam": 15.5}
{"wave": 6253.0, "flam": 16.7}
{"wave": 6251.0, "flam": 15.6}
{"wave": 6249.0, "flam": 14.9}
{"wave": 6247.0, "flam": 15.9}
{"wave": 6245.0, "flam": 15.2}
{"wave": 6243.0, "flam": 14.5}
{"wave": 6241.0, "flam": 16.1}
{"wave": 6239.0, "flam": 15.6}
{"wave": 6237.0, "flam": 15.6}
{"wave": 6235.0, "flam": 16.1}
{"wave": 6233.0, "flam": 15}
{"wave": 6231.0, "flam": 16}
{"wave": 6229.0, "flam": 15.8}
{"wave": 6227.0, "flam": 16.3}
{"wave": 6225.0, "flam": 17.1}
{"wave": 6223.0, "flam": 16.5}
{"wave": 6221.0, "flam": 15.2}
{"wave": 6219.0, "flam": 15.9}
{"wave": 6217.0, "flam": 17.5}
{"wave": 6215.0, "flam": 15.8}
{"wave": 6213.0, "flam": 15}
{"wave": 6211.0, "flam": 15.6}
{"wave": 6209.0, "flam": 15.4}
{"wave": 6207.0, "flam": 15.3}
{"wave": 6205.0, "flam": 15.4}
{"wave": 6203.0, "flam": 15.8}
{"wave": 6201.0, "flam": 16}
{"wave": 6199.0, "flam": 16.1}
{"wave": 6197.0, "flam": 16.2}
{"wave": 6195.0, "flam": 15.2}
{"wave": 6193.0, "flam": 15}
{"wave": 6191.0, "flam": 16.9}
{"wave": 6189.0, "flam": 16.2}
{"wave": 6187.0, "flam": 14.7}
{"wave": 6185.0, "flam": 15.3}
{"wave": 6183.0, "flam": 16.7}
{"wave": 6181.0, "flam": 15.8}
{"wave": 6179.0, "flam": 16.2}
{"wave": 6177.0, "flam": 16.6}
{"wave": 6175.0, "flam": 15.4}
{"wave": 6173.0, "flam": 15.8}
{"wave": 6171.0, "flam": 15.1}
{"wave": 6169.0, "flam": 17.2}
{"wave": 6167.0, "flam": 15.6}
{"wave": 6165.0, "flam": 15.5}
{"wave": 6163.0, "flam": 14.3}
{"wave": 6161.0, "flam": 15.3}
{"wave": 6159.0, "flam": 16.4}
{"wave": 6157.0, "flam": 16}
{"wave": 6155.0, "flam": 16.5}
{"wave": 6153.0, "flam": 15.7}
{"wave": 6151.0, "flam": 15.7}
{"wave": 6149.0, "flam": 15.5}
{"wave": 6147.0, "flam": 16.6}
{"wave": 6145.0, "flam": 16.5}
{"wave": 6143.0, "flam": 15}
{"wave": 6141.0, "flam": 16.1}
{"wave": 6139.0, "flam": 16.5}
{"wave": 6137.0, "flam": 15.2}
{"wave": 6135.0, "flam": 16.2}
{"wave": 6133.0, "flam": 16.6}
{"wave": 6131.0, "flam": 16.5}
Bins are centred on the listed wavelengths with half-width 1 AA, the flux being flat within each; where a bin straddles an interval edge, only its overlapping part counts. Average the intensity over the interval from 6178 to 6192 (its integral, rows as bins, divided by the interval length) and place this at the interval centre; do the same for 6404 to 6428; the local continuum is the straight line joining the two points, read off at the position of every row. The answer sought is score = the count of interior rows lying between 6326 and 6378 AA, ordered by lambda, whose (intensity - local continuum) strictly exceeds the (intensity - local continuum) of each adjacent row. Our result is 9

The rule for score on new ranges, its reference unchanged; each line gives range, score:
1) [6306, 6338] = 5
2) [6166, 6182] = 3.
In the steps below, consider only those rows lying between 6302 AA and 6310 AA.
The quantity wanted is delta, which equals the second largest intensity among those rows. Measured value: 24.5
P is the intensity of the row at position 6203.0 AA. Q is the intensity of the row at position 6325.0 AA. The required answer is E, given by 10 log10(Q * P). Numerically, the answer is 24.3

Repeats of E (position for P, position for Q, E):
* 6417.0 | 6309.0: 24.9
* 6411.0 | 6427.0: 24.8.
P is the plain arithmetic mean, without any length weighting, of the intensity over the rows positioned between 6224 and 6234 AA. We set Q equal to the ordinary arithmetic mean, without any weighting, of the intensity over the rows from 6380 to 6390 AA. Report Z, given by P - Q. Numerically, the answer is -0.2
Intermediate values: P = 16.0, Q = 16.28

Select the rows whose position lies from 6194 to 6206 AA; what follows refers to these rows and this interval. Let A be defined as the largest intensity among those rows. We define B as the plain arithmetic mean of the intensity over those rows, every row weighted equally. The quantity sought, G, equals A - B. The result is 0.4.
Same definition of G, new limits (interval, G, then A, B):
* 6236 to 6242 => 0.3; 16.1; 15.8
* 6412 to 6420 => 0.5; 16.6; 16.1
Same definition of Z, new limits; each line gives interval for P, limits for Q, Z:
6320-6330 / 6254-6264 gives 0.7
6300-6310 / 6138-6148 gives 7.2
